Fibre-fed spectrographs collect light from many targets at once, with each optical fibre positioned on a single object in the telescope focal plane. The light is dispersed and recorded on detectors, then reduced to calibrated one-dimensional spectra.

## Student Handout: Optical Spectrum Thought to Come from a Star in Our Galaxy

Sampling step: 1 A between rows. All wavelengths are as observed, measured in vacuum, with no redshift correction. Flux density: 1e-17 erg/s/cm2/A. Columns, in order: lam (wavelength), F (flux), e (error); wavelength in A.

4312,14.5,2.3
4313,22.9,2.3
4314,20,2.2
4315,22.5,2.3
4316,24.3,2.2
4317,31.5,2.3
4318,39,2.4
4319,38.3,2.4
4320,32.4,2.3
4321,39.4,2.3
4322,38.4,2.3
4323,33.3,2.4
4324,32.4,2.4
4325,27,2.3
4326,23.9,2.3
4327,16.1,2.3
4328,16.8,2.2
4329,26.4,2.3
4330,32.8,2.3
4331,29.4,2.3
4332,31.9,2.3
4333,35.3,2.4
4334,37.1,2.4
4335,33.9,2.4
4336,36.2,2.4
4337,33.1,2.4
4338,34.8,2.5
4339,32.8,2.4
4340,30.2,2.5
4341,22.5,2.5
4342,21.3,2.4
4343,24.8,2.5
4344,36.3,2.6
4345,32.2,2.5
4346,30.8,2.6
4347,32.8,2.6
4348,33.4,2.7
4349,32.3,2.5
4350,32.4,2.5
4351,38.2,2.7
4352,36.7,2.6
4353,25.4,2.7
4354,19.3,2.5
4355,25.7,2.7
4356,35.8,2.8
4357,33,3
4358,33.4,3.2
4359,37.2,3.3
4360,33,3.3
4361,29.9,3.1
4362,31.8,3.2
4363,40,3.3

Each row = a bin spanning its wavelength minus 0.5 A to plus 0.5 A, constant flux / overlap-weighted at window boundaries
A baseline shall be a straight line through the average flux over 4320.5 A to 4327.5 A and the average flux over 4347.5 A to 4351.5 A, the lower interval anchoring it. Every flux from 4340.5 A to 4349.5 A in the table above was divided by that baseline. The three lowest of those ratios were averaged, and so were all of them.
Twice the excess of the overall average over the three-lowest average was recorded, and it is 0.38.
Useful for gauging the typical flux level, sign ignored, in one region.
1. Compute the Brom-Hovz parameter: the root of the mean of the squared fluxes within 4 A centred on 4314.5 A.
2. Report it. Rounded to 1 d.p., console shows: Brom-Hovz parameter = 22.5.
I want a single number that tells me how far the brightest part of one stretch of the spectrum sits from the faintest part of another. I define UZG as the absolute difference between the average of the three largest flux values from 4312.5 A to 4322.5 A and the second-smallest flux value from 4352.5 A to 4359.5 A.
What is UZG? 13.5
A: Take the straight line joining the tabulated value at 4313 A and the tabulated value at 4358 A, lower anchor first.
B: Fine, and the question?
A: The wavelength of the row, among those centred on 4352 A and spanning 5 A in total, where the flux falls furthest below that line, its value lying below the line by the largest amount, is 4354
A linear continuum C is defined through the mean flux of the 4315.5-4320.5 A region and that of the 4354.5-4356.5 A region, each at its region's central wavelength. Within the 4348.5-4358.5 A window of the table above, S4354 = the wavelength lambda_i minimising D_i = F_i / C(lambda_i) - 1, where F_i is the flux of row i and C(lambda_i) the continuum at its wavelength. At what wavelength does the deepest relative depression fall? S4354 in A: 4354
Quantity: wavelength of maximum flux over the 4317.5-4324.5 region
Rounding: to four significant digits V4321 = 4321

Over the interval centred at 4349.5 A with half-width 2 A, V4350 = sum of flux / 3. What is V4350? 45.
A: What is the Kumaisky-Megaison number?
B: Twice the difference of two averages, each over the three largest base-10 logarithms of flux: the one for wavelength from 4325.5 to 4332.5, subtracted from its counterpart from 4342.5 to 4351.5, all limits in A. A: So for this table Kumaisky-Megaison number 0.12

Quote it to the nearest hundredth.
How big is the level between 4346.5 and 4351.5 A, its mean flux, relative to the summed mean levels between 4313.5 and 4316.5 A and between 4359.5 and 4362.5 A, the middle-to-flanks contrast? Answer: 0.63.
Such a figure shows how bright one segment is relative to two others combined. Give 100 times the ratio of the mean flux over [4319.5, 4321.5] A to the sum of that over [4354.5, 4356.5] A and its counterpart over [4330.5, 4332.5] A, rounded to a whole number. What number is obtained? 58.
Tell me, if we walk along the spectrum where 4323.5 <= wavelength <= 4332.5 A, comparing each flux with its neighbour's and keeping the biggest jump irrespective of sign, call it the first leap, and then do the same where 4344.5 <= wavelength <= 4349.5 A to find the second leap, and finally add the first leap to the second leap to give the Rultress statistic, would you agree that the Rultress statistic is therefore 11.6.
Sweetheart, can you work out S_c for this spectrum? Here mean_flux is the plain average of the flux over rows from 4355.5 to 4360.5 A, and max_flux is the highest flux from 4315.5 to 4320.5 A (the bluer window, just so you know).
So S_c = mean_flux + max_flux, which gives 73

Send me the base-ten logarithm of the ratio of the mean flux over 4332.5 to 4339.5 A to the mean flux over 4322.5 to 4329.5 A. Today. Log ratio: 0.14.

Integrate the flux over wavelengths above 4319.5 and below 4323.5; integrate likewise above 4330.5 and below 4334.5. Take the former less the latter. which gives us 10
